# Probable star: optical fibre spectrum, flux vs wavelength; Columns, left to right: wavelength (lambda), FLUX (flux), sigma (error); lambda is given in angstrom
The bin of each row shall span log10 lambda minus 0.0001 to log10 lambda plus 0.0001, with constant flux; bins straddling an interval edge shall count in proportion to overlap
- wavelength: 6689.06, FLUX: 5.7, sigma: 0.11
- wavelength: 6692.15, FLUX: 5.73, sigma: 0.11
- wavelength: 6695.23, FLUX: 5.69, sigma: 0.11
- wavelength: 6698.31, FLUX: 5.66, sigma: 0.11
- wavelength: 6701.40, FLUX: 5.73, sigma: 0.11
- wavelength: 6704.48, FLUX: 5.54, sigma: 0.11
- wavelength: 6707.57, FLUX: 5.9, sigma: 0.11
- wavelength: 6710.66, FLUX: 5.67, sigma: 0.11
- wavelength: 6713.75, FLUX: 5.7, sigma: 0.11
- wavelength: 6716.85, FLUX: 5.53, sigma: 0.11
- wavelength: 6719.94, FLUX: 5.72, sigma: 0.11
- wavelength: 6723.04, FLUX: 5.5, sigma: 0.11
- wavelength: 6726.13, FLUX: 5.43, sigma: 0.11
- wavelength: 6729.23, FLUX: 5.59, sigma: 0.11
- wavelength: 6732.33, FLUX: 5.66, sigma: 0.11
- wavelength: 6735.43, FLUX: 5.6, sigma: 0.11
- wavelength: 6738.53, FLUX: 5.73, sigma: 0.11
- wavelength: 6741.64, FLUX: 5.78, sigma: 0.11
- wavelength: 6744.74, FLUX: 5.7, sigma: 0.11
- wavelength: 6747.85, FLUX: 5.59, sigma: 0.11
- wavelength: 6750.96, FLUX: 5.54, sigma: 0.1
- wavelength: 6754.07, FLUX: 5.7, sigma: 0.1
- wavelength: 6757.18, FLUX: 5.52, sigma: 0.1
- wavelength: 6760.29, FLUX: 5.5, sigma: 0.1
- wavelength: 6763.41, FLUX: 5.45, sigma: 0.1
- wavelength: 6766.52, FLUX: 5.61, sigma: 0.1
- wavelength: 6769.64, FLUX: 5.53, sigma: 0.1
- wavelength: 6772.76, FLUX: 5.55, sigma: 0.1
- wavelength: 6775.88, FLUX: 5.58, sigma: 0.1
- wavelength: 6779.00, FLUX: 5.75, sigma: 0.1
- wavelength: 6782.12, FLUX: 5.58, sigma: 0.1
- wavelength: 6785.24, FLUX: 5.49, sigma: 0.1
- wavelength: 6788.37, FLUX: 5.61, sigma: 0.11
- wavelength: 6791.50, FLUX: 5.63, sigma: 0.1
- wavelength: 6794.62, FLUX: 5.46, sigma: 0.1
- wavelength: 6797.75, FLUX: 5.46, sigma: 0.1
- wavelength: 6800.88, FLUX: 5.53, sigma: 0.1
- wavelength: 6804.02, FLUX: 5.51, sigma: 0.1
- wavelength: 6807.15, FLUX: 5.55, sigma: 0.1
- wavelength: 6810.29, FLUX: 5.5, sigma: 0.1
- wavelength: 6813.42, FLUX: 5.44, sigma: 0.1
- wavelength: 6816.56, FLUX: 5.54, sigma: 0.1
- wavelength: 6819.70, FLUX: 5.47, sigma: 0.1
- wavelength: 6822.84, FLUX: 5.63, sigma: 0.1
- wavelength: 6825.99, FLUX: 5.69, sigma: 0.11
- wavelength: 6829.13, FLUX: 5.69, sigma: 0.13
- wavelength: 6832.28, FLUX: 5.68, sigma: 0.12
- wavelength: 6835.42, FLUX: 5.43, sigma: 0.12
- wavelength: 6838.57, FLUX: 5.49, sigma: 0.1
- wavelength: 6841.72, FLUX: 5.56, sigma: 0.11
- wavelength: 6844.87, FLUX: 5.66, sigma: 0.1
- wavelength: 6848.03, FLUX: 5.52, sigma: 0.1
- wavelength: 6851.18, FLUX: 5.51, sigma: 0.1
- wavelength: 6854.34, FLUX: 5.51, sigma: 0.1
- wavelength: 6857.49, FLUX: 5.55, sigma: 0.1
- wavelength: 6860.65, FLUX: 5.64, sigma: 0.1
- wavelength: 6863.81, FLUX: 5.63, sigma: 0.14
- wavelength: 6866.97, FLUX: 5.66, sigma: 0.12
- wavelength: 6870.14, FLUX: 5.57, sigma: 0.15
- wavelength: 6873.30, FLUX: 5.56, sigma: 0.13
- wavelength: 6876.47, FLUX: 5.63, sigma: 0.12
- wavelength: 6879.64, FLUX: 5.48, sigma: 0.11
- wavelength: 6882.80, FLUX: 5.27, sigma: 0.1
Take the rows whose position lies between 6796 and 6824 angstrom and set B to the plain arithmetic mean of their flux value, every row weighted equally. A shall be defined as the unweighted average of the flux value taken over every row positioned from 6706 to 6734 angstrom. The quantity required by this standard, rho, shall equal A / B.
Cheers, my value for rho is 1.022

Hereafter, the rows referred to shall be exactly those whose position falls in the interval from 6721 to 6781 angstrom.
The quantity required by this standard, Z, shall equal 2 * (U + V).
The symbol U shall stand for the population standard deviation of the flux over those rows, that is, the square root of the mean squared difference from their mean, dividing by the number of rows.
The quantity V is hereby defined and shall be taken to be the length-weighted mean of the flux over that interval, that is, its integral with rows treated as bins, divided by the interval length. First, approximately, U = 0.099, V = 5.60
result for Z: 11.4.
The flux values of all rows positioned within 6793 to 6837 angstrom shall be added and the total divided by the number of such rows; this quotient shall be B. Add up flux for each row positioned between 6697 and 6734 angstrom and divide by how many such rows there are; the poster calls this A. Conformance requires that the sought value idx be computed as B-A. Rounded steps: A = 5.64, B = 5.54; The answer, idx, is -0.09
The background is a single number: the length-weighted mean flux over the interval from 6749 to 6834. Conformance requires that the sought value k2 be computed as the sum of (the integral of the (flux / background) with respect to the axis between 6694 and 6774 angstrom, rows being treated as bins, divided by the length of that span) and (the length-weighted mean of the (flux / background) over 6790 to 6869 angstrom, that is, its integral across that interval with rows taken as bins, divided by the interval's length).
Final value 2.01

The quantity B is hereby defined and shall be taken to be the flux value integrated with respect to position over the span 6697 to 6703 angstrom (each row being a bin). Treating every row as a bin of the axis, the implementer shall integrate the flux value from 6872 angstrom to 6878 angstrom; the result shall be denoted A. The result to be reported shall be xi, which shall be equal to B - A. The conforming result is 0.6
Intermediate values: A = 33.6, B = 34.2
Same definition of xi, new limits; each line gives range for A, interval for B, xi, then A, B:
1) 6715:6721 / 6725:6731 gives -0.6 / 33.7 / 33.1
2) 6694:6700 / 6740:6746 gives 0.4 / 34.0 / 34.4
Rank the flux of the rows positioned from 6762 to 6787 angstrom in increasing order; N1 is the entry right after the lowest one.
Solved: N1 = 5.49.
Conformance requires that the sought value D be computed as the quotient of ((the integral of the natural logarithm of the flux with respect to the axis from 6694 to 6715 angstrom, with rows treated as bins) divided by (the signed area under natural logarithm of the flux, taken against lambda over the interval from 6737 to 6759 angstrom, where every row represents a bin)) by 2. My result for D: 0.480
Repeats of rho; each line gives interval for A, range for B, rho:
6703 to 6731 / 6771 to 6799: 1.009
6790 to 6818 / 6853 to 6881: 0.988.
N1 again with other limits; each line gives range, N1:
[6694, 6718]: 5.54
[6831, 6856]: 5.49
